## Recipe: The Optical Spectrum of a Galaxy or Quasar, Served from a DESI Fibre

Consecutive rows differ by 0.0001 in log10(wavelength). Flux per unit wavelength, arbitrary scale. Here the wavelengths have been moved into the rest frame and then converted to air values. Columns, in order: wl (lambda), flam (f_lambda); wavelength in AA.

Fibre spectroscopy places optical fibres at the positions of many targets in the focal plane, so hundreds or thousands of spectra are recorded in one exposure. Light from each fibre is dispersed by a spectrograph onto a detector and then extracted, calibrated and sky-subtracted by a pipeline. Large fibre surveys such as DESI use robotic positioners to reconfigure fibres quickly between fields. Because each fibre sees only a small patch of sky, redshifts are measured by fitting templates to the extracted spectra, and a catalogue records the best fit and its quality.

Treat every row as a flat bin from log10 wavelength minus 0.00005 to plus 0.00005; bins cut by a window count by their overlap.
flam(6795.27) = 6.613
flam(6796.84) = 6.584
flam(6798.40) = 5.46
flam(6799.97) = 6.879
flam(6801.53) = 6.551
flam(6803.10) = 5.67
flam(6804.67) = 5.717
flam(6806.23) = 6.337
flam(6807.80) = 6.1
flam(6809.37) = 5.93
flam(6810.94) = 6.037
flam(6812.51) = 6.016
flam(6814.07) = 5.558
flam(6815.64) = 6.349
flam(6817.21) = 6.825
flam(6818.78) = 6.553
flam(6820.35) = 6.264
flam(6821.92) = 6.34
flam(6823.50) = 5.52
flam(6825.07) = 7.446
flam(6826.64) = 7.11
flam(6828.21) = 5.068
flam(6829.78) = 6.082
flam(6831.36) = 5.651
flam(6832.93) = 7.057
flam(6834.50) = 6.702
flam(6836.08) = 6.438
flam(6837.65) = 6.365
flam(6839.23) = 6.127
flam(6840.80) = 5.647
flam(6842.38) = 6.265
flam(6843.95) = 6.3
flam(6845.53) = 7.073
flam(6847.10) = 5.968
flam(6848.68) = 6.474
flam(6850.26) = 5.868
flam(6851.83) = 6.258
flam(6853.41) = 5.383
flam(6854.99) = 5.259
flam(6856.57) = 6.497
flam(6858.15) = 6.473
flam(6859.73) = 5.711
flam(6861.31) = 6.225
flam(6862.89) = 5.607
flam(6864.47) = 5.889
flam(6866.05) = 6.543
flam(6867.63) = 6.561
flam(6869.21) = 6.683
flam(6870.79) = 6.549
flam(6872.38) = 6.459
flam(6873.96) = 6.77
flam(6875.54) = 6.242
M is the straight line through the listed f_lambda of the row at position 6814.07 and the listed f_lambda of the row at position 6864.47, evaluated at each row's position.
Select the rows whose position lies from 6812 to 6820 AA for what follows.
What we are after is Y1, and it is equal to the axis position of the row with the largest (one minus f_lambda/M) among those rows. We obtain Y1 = 6814.07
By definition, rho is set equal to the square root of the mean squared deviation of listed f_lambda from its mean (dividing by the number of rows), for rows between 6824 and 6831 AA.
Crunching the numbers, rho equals 0.9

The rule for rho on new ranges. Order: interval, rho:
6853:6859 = 0.6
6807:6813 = 0.1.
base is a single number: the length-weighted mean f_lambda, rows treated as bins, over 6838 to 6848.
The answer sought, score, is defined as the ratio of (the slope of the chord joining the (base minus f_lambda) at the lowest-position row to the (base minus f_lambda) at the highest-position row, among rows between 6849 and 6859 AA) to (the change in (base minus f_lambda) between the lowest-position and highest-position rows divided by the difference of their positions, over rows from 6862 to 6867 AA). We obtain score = 0.3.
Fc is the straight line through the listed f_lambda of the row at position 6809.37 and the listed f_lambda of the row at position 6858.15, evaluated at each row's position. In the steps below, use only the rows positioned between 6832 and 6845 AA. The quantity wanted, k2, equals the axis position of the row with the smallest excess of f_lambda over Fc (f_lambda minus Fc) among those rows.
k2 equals 6840.80 AA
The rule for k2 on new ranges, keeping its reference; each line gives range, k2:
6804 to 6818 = 6814.07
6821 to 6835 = 6828.21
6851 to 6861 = 6854.99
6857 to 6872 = 6862.89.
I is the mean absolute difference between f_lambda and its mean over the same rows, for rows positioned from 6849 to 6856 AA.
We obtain 0.4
